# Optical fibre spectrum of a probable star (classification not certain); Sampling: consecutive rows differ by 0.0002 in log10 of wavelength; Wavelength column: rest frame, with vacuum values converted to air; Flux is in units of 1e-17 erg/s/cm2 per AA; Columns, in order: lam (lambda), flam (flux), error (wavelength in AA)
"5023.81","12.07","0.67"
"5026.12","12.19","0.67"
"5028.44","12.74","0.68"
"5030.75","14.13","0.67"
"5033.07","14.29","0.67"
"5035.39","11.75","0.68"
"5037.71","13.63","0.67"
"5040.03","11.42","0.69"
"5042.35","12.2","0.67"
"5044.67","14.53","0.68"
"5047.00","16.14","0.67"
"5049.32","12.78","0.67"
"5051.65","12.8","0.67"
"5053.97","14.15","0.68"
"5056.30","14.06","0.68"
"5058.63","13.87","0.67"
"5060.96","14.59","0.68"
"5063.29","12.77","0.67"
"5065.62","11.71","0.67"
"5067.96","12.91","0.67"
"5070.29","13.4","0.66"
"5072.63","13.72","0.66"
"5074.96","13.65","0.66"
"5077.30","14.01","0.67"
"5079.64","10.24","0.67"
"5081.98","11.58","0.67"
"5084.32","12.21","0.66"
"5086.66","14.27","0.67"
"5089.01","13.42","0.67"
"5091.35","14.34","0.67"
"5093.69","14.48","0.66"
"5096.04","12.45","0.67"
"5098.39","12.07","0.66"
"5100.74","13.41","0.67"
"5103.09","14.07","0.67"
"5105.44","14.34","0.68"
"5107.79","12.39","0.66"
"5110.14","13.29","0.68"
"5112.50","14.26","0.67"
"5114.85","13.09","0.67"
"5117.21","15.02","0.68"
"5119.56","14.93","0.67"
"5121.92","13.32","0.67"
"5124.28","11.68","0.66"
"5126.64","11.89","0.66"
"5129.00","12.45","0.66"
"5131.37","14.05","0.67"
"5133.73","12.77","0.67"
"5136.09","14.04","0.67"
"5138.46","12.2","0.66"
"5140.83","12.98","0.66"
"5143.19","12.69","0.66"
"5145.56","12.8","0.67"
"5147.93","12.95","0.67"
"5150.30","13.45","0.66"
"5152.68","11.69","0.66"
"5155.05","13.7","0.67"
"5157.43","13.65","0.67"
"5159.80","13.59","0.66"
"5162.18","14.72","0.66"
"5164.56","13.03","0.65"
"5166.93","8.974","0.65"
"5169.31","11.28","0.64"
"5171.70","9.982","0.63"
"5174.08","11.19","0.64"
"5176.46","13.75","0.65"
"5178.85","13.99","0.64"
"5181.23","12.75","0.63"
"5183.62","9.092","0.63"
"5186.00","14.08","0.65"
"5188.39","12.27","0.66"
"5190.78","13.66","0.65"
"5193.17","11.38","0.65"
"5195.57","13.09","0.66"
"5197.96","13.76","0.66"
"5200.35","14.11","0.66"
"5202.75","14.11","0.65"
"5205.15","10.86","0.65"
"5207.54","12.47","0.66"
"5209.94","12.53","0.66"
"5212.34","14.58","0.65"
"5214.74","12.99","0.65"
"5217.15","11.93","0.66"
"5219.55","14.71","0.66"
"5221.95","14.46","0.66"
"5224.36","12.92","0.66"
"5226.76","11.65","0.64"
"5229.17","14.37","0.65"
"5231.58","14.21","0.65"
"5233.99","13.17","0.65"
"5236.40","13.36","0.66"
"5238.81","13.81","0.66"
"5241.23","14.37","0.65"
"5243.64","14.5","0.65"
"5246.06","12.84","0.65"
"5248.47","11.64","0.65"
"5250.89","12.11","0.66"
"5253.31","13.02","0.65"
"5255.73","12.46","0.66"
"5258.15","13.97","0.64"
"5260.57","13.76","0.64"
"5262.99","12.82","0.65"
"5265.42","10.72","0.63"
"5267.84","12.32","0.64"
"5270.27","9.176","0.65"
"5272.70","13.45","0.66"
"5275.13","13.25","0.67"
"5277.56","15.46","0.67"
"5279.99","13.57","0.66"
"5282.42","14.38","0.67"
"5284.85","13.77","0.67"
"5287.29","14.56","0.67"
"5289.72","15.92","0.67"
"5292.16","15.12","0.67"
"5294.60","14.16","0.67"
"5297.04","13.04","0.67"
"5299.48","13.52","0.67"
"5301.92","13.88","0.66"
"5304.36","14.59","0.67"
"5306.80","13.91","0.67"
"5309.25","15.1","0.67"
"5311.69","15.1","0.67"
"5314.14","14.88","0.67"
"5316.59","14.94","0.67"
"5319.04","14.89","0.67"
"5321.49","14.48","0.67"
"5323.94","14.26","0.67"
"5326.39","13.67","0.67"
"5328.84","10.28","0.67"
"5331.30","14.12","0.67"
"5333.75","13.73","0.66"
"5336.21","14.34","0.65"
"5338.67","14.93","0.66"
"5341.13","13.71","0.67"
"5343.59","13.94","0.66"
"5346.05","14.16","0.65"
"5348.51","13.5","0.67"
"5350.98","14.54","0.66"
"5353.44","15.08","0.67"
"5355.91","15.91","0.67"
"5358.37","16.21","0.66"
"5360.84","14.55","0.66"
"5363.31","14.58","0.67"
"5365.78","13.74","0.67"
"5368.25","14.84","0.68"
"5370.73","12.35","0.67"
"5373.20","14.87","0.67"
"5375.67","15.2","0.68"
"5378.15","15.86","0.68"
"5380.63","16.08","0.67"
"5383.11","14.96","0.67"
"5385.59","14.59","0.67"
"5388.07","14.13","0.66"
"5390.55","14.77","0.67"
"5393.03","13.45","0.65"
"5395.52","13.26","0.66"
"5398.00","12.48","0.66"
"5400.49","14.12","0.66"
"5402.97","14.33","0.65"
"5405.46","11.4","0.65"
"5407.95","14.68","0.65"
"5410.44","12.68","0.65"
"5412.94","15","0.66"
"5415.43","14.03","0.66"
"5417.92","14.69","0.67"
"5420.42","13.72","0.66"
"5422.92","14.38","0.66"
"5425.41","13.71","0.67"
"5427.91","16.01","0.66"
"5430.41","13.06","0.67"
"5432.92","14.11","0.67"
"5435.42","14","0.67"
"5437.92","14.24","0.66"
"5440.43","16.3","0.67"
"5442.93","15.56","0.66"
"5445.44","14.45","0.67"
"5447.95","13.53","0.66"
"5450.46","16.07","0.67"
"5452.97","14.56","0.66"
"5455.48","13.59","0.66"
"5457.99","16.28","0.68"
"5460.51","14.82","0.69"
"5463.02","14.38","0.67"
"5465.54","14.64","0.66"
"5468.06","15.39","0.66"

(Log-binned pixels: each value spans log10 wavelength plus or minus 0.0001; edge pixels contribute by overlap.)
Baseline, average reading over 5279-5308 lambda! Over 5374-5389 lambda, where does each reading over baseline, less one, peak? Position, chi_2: 5380.63 AA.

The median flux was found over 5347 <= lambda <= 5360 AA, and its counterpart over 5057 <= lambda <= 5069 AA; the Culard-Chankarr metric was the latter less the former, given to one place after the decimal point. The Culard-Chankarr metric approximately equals -2.2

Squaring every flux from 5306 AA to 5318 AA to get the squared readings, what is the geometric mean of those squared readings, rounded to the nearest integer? 218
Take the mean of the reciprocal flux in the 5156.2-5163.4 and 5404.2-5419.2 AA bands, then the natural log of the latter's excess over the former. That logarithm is -6.3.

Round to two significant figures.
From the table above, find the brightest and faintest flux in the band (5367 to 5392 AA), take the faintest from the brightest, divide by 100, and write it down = 0.037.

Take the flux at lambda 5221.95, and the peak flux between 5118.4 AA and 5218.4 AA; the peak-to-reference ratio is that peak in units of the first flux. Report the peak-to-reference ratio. 1.03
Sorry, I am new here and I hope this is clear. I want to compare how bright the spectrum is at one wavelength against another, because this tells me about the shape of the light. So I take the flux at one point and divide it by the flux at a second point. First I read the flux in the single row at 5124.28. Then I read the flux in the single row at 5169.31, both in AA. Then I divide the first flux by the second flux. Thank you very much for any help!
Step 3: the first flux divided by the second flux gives 1.04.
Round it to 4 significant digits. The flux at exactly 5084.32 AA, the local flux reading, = 12.21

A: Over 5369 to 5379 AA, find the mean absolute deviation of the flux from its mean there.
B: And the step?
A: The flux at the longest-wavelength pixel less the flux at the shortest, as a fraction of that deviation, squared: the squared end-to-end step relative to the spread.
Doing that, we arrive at 10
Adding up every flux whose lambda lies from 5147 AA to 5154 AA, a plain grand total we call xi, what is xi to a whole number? 38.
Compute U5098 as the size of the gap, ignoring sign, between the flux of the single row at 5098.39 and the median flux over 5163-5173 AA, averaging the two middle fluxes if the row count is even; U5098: 1.4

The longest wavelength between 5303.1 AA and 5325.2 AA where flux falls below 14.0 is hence 5306.80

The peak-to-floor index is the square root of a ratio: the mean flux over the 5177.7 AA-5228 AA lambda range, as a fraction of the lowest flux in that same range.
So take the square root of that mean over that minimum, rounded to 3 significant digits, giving 1.19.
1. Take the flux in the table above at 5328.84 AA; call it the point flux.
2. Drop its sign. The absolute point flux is 10.3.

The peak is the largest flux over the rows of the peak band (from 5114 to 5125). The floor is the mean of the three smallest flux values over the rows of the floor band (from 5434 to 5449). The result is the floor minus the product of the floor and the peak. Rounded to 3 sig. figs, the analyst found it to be -195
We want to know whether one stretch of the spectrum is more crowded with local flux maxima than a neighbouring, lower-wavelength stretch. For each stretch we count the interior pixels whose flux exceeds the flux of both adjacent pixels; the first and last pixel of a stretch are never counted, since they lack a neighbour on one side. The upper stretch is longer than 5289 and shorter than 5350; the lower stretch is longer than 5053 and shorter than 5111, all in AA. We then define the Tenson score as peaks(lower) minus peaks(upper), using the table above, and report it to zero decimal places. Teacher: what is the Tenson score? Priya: 1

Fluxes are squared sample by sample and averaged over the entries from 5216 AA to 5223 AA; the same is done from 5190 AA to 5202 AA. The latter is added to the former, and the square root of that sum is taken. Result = 19.1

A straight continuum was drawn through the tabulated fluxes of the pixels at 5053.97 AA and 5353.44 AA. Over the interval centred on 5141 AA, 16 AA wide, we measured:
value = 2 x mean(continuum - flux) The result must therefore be 3.00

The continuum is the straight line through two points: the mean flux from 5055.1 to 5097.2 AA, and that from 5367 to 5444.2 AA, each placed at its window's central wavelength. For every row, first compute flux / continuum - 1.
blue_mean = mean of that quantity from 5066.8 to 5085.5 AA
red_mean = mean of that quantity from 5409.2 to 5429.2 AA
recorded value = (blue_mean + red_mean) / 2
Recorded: -0.02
